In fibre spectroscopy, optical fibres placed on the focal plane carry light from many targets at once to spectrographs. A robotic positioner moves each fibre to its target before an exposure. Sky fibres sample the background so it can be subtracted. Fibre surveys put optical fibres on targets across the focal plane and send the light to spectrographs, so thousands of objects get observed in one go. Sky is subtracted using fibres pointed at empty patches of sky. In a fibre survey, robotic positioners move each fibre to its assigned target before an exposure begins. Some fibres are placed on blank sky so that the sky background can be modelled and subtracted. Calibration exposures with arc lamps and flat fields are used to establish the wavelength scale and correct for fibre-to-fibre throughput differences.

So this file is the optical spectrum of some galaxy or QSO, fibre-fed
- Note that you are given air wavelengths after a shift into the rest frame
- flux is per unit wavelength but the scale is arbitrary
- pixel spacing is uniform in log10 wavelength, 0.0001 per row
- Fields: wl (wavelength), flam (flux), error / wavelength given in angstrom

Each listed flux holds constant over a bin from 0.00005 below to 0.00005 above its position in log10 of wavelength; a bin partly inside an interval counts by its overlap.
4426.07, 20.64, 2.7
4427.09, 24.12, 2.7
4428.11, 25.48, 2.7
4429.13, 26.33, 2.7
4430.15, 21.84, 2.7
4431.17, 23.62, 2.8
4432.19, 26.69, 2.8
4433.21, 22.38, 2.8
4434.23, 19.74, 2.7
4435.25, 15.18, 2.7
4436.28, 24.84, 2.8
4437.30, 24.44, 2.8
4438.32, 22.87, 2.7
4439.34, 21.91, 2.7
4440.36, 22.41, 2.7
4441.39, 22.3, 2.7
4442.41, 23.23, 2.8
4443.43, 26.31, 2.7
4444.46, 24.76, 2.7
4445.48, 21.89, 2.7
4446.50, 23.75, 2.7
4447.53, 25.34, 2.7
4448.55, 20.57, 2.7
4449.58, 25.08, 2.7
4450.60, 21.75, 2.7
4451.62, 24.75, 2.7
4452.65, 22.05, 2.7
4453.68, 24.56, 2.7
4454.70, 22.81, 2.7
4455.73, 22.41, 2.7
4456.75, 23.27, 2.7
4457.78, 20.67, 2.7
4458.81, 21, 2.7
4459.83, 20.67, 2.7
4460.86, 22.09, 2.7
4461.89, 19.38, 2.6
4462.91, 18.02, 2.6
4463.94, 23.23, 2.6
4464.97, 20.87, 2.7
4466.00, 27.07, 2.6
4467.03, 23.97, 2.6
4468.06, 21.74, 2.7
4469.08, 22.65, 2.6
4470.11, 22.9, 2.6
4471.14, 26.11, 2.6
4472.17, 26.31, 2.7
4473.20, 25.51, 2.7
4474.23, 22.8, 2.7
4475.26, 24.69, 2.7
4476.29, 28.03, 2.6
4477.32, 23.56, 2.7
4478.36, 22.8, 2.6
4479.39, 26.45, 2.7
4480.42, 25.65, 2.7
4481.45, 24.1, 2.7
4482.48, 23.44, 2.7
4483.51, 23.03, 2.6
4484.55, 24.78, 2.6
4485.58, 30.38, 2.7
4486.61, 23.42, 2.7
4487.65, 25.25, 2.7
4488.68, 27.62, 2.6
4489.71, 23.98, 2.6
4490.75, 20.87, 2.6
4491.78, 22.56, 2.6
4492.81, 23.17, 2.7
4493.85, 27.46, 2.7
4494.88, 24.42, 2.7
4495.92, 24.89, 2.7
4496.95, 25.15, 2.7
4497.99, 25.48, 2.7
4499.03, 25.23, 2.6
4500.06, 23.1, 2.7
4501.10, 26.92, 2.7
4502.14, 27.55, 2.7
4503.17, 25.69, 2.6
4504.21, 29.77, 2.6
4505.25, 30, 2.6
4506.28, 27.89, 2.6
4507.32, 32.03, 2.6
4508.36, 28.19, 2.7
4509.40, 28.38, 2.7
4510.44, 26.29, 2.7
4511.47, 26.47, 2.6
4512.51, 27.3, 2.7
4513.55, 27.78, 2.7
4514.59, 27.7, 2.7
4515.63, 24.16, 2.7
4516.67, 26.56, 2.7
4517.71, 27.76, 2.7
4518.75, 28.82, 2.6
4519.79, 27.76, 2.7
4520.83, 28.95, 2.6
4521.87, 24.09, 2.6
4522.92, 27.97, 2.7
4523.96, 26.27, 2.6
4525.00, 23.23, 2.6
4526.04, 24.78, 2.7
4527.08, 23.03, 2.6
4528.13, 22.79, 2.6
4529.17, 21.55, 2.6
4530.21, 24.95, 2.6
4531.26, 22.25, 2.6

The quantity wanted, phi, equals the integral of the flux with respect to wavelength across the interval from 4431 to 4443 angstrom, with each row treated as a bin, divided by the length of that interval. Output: 22.5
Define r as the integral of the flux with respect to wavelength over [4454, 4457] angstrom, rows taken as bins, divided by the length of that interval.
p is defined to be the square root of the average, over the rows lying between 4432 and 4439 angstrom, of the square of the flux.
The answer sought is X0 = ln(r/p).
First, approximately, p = 22.6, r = 23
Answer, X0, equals 0.02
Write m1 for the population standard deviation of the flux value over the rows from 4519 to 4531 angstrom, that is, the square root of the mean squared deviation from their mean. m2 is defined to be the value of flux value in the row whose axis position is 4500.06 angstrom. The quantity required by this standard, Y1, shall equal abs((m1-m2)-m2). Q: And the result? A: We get 43.9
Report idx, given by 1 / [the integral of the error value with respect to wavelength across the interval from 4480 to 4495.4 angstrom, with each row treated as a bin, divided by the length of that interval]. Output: 0.376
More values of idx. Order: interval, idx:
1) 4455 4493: 0.376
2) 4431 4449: 0.366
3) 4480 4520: 0.375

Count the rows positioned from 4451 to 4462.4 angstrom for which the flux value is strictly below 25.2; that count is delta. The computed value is 11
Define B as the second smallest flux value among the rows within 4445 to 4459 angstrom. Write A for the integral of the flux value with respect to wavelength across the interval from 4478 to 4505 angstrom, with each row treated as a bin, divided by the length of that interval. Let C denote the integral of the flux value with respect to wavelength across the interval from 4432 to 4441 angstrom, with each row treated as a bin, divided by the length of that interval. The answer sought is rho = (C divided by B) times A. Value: 27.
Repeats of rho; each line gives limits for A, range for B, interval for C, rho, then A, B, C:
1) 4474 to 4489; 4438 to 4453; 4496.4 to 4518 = 31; 25.1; 21.75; 27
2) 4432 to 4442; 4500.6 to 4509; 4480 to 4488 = 21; 22.1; 26.92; 25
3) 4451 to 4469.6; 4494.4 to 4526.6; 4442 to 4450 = 23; 22.3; 23.23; 24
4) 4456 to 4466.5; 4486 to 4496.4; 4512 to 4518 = 26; 21.6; 22.56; 27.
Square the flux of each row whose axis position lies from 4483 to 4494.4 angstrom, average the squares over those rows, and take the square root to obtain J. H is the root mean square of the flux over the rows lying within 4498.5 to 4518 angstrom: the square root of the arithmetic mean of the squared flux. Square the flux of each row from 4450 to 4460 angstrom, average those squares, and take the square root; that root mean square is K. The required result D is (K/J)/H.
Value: 0.033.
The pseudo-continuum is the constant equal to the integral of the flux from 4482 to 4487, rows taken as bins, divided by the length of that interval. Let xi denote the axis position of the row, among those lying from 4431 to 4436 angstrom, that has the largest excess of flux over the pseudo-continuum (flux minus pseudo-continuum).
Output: 4432.19 angstrom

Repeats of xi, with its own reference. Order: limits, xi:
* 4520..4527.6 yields 4520.83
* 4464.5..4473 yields 4466.00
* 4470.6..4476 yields 4472.17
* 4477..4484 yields 4479.39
